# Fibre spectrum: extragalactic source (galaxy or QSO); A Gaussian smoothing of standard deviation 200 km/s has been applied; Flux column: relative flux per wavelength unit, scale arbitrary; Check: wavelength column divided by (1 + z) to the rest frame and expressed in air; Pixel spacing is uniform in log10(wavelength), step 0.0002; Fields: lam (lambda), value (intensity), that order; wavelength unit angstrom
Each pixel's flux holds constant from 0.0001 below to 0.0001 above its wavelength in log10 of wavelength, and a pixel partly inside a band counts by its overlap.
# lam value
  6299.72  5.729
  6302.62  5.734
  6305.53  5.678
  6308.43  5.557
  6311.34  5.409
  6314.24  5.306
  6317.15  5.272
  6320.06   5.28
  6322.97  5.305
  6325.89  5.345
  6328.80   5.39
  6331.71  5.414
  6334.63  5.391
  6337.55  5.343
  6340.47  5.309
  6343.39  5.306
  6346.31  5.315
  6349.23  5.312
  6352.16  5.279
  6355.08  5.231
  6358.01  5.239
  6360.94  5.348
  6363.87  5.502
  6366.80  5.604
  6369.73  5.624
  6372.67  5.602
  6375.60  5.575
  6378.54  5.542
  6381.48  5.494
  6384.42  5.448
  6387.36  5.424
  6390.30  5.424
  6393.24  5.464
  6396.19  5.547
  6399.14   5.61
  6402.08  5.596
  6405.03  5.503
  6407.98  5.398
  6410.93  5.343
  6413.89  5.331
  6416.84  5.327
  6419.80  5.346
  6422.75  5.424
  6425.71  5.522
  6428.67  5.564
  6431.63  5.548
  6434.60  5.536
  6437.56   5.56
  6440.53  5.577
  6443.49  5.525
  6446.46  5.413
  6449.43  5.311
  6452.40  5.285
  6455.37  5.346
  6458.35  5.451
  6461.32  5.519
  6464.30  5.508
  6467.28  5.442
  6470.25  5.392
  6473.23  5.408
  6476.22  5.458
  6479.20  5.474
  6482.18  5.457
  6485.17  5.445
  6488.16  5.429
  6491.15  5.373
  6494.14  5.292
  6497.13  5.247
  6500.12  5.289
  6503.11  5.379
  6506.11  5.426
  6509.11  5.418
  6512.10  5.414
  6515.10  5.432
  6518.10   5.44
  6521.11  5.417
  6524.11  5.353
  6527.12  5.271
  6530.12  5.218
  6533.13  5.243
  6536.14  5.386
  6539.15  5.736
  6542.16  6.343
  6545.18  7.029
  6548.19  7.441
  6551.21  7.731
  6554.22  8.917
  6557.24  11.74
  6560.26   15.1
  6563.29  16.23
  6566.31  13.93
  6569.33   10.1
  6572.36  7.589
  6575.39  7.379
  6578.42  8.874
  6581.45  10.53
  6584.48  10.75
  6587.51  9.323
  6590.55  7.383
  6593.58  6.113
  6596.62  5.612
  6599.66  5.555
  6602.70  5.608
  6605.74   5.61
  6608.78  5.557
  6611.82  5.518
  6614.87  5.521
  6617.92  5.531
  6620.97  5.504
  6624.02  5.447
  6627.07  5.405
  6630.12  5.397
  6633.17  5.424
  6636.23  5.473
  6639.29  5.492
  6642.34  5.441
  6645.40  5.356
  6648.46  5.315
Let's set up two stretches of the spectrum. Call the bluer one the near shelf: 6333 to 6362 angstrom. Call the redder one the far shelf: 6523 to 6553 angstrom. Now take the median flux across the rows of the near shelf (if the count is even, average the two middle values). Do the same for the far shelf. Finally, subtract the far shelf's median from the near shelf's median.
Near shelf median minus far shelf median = -0.25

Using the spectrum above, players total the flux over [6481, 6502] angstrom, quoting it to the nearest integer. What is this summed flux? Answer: 38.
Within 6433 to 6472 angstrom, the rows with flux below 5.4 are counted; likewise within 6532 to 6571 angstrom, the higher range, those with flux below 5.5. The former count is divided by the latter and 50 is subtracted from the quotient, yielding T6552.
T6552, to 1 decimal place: -48.0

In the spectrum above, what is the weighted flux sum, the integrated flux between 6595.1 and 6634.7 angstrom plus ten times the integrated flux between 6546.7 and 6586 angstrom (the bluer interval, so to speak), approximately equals 4340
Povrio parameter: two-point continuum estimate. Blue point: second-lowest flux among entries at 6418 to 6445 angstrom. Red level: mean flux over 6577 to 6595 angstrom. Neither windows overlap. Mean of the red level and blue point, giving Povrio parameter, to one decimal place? 7.1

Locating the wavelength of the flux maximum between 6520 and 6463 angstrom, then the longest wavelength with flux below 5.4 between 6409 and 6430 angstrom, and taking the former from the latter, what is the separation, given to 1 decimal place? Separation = -44.5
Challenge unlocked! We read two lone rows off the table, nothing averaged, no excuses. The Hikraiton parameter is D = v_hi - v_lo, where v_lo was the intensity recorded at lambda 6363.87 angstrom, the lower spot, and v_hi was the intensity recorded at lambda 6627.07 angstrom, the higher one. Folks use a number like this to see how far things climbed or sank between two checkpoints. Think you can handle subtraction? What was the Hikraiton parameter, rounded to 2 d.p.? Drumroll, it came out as -0.10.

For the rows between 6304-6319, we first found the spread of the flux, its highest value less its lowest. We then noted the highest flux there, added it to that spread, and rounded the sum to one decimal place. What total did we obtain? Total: 6.1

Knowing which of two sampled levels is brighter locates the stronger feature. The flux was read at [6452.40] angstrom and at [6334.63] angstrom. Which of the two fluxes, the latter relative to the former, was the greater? 5.4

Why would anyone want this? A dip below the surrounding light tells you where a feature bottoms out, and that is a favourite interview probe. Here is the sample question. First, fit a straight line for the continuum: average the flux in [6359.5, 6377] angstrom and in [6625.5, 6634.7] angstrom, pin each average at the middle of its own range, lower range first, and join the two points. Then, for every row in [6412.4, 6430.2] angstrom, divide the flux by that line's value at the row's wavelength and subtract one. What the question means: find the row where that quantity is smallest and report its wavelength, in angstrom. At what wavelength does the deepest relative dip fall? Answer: 6416.84 angstrom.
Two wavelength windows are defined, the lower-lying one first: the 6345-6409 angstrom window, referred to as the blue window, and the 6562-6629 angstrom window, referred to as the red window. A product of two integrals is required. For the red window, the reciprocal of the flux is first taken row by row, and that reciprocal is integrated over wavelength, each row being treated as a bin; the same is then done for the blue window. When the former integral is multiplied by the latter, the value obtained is 115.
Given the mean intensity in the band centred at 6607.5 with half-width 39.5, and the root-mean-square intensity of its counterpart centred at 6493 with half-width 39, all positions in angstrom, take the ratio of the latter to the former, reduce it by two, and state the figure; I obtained -1.18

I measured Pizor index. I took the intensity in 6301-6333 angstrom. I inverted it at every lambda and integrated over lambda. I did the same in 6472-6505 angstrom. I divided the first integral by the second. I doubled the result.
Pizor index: 1.93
